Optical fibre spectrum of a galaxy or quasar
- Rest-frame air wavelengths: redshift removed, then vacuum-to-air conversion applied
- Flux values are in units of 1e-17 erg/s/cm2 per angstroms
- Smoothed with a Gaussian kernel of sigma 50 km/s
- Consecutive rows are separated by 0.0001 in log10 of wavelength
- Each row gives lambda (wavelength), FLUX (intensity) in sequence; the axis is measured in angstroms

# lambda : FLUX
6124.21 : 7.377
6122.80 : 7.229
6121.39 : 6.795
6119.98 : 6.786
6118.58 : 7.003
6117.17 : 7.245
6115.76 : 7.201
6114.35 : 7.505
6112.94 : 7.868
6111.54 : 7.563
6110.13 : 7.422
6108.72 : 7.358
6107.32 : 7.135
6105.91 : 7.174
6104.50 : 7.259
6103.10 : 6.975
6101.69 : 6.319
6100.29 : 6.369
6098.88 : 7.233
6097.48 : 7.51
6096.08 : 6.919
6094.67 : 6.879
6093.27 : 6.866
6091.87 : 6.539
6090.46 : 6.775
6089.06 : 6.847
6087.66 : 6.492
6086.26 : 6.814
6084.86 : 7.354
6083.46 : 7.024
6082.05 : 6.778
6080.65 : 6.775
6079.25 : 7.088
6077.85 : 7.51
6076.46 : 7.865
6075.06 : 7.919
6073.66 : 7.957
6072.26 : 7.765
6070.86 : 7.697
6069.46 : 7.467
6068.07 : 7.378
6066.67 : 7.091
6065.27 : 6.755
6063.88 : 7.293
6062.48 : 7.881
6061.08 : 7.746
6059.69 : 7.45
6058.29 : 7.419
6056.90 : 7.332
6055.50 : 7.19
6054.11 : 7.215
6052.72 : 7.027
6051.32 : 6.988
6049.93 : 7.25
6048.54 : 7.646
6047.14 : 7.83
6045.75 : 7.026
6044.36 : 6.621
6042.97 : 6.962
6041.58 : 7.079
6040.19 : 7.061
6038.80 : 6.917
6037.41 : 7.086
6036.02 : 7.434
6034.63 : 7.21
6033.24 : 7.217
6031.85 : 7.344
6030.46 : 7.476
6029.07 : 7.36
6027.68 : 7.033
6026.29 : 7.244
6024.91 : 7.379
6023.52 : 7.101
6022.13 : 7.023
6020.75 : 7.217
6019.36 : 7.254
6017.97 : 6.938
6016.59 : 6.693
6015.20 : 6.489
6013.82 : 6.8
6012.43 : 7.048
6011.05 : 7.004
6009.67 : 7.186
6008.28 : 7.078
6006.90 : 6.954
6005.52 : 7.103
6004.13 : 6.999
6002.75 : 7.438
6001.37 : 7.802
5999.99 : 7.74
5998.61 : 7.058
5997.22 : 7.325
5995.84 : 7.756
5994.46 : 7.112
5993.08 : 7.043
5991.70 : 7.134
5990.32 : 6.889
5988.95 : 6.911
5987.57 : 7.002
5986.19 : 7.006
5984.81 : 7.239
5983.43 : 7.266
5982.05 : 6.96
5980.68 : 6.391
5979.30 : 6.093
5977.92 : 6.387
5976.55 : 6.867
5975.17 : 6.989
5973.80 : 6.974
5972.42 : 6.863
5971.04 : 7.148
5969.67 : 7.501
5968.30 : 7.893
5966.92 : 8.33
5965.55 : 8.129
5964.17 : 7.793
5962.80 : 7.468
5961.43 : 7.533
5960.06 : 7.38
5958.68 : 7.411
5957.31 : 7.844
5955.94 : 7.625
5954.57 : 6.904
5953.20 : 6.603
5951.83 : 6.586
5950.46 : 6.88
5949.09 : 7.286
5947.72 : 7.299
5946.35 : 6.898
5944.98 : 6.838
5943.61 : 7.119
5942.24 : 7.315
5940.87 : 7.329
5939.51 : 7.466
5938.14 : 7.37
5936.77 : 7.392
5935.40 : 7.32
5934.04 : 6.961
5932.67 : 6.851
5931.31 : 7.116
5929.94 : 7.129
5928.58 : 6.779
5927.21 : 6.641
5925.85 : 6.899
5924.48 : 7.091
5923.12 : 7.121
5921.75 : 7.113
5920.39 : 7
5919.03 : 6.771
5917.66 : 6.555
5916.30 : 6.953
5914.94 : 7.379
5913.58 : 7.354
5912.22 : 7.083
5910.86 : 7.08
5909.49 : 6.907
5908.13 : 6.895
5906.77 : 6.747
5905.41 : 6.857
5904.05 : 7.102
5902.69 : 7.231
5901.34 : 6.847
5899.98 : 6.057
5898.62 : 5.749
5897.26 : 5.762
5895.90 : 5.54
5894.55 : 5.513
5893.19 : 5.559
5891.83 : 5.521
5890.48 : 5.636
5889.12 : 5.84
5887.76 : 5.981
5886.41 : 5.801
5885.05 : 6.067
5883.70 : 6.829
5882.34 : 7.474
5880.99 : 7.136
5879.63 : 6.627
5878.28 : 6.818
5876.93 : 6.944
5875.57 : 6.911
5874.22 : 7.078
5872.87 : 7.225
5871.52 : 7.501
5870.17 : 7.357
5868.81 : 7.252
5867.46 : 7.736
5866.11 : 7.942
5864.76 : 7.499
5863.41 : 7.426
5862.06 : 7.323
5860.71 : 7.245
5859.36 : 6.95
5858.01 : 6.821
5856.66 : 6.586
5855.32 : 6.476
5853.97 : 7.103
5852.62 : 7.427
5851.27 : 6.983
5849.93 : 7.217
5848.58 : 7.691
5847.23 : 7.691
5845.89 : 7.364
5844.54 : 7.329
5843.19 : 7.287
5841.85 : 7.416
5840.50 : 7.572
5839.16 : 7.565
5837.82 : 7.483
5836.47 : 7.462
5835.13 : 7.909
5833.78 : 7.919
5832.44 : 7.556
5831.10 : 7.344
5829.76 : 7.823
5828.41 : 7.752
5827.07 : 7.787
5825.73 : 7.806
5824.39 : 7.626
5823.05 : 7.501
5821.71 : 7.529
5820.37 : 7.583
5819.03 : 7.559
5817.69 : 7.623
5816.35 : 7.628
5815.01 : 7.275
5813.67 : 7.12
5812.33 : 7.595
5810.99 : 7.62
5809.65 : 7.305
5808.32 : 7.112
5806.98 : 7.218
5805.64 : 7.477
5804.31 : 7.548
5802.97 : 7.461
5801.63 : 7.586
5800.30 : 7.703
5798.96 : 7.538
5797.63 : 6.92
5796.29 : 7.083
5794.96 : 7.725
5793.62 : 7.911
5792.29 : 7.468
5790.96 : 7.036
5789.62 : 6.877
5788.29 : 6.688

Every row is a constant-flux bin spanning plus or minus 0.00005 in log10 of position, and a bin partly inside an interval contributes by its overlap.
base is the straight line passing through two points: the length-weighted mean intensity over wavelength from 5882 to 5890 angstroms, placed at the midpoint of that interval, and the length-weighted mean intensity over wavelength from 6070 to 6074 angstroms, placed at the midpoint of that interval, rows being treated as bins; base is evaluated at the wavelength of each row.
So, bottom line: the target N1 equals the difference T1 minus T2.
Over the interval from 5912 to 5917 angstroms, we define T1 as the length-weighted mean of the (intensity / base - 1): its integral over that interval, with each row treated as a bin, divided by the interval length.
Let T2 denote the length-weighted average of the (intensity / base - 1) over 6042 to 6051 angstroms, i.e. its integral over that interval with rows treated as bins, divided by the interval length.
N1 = 0.16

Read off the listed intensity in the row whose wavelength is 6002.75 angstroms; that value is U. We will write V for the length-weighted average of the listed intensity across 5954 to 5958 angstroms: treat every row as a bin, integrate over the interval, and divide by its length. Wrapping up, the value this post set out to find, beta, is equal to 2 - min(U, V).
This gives -5.44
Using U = 7.438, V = 7.5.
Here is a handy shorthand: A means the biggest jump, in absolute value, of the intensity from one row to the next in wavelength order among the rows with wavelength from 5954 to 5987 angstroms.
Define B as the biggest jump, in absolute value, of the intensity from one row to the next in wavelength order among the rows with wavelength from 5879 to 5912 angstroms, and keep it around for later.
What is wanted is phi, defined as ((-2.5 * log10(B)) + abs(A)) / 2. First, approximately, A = 0.72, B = 0.8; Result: 0.49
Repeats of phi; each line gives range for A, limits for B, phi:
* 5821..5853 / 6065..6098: 0.53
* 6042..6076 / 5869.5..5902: 0.53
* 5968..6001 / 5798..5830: 0.75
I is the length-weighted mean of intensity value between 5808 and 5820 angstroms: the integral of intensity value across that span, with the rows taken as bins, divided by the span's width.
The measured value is 7.44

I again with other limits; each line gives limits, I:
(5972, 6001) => 7.01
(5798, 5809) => 7.45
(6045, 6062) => 7.35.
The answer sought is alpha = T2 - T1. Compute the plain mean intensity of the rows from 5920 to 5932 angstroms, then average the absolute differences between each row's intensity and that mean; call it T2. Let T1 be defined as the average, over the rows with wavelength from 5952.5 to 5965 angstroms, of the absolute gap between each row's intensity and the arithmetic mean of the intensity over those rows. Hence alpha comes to -0.15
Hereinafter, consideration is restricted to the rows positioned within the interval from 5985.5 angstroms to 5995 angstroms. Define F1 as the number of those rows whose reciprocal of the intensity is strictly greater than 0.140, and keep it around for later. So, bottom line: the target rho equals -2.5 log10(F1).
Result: -2.1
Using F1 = 7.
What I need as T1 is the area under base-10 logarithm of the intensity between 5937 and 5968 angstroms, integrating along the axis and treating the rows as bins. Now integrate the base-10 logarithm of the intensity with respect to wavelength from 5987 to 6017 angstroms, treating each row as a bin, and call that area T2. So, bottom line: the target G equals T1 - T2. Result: 1.3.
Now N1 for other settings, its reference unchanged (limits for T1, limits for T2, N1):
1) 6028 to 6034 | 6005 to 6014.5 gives 0.02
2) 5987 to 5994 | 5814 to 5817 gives -0.32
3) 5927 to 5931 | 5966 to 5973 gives -0.05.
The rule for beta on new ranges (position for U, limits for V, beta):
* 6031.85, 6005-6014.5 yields -5.03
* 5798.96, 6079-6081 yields -4.92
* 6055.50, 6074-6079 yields -5.19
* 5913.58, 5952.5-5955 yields -4.74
